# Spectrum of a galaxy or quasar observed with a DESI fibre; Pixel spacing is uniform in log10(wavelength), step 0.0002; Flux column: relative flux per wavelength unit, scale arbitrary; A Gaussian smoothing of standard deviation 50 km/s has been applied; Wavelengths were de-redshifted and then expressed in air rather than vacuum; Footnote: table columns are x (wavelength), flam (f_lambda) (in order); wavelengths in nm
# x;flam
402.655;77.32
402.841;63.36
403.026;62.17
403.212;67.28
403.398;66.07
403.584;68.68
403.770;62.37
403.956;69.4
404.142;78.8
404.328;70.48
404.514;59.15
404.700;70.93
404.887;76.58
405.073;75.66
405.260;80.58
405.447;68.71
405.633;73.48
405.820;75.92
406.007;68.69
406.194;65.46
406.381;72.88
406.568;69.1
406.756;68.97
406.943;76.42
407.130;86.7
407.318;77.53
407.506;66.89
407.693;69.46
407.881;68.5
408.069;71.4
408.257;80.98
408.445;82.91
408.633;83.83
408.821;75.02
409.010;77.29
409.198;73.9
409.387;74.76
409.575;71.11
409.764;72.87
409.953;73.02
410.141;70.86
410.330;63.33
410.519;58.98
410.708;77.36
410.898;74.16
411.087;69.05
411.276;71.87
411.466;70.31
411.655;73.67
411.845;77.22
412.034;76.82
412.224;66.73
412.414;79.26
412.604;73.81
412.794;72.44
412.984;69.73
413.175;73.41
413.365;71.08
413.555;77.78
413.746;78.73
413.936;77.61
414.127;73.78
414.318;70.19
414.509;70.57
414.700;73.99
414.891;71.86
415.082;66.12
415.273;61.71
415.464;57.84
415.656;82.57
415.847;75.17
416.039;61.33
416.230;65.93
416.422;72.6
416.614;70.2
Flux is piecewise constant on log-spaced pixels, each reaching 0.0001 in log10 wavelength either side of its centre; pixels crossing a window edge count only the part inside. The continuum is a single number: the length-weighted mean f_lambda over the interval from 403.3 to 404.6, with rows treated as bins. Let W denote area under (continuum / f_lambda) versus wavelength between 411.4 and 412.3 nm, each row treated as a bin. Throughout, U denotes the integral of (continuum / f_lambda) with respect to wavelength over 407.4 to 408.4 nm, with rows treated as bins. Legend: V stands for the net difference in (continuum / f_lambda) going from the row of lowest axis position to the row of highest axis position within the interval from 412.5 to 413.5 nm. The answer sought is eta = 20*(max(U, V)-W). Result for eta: 2.2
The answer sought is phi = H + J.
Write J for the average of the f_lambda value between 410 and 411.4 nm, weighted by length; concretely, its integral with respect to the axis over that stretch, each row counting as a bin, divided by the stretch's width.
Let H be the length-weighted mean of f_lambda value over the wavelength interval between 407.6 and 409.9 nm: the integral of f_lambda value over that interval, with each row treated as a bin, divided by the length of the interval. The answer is 144.6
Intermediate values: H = 75.1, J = 70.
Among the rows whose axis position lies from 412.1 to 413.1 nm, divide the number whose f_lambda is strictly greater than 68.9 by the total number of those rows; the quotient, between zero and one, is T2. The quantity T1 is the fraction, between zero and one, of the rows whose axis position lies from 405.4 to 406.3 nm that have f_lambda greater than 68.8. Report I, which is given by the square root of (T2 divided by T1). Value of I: 1.41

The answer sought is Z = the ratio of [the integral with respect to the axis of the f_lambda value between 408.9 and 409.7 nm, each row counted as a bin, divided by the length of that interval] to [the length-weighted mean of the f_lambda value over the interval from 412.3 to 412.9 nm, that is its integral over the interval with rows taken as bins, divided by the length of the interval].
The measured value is 0.99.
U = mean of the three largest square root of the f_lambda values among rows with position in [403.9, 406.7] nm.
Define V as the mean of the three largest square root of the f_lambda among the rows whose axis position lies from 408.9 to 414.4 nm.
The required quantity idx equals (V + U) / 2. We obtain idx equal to 8.87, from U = 8.87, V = 8.87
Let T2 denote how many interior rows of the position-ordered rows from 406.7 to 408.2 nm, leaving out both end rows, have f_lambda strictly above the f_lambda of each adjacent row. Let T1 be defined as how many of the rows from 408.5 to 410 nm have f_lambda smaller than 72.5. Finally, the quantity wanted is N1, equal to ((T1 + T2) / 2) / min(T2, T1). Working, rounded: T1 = 1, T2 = 2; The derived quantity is 1.5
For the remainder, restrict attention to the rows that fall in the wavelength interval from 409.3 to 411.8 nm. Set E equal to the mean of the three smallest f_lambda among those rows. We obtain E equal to 64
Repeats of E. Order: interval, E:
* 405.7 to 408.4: 67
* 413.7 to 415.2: 69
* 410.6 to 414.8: 69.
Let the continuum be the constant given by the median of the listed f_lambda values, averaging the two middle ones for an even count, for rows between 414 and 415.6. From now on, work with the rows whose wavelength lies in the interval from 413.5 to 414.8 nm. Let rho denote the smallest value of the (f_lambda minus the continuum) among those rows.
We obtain -0.2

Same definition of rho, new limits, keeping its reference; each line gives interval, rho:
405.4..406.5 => -4.9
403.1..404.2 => -8.0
